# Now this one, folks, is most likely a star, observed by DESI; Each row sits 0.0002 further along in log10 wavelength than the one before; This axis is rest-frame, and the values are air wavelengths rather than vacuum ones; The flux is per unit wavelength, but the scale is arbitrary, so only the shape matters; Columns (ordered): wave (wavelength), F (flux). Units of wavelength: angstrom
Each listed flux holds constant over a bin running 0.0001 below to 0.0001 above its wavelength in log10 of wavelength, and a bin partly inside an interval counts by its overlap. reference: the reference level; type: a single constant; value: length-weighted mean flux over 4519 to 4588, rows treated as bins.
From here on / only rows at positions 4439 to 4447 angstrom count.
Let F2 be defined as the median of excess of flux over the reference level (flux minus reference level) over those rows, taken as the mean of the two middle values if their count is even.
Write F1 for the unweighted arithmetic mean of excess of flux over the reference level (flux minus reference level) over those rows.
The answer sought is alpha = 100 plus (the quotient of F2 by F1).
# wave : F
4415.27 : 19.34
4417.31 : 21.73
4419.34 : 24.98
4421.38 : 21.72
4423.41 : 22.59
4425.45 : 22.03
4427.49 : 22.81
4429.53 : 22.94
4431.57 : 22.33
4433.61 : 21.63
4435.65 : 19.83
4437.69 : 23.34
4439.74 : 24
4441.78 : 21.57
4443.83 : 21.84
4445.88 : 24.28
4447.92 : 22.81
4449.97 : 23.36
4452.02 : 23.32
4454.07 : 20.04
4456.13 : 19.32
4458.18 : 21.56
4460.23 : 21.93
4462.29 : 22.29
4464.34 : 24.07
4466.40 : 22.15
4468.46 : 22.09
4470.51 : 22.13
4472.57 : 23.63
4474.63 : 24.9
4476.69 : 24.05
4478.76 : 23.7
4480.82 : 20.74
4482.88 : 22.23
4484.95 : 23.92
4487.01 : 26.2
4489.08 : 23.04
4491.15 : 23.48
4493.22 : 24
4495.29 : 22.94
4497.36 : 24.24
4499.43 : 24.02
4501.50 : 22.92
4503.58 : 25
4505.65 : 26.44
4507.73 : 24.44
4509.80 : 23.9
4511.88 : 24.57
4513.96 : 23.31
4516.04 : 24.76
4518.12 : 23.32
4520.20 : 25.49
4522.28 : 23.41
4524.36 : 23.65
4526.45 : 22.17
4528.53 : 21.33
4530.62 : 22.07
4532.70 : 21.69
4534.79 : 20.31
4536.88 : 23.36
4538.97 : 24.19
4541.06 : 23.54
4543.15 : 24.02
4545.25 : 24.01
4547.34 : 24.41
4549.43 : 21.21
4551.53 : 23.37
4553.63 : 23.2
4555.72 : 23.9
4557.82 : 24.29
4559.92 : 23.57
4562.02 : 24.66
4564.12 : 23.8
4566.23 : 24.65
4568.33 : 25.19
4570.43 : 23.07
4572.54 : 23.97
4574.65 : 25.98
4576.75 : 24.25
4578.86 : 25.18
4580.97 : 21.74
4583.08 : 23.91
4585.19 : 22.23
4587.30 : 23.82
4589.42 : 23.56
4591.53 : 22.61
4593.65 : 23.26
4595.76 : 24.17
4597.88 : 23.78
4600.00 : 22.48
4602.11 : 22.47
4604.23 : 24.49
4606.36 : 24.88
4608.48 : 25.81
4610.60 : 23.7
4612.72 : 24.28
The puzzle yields 101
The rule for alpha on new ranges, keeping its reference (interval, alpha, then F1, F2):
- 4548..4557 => 100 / -0.6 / -0.2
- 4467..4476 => 102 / -0.3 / -0.6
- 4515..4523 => 101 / 0.7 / 0.6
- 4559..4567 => 101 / 0.7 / 0.7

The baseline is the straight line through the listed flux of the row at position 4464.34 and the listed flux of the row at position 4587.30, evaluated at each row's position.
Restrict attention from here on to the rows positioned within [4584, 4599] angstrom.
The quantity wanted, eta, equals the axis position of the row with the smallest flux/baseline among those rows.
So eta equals 4585.19 angstrom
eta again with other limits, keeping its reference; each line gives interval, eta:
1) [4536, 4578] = 4549.43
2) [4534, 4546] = 4534.79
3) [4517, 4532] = 4528.53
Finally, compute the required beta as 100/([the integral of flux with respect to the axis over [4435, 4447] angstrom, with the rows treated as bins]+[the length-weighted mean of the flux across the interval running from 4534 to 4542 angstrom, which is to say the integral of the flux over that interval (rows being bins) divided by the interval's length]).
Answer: 0.34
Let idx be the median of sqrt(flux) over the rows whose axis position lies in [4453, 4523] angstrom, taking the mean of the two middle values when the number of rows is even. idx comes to 4.85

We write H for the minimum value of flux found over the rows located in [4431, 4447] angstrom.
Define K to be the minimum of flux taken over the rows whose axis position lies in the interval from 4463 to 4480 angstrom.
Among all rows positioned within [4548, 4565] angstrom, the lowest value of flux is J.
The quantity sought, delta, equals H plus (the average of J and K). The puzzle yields 41.5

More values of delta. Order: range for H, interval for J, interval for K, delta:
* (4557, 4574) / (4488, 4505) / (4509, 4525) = 46.2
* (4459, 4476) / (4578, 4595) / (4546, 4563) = 43.4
